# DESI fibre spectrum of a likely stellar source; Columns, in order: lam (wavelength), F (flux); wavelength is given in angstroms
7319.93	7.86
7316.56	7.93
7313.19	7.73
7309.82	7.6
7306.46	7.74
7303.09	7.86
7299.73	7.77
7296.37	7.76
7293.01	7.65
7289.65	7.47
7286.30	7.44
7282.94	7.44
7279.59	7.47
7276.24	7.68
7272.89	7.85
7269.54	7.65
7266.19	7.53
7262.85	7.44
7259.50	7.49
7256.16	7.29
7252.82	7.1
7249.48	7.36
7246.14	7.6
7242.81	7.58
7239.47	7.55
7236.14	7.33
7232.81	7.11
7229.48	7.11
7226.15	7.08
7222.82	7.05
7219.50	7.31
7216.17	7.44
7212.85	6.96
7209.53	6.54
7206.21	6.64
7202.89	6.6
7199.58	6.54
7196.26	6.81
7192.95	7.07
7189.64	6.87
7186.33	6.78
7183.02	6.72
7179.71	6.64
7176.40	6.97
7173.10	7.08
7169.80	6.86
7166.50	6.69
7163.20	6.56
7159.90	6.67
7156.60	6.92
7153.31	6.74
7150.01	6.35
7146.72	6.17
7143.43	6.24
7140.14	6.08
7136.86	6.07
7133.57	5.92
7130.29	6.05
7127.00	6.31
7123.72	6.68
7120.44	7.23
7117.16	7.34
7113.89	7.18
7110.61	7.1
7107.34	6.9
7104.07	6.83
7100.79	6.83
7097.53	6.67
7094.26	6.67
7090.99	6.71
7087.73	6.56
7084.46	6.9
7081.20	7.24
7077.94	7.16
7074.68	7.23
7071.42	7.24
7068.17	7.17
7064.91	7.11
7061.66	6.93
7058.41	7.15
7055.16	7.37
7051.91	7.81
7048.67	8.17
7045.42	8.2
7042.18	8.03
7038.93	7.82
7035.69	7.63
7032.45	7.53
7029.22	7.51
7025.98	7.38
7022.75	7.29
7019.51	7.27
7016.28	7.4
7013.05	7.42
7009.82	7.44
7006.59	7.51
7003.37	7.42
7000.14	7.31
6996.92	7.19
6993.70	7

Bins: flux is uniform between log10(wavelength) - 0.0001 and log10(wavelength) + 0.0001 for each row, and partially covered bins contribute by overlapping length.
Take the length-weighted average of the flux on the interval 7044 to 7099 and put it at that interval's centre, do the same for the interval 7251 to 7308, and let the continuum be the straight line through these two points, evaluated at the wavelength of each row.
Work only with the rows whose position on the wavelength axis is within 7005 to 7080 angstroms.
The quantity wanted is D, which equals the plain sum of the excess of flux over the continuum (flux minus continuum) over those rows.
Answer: 8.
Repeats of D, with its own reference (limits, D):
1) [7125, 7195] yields -17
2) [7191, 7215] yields -5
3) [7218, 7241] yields -2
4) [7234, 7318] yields 0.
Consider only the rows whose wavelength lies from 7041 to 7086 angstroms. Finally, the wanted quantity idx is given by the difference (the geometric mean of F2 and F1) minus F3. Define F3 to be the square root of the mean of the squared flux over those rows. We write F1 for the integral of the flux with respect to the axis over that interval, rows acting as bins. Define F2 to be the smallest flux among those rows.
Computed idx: 41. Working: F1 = 333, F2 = 6.9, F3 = 7.4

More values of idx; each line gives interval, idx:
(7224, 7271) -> 42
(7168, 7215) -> 39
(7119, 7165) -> 35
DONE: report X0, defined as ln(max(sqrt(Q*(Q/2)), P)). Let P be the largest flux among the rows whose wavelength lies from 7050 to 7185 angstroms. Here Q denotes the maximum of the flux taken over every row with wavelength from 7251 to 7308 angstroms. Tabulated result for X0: 2.06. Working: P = 7.81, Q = 7.86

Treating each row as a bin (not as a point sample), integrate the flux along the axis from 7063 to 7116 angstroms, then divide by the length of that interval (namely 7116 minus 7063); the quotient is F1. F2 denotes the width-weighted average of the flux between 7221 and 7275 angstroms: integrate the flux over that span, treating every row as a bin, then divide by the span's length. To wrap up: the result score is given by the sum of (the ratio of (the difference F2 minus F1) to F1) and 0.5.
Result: 0.56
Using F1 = 6.97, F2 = 7.4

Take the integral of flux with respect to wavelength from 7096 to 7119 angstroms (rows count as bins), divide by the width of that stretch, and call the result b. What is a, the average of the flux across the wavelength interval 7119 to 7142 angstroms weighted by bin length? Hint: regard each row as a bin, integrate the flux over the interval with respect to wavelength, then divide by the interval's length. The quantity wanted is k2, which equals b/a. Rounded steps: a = 6.3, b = 7.0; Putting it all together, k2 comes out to 1.10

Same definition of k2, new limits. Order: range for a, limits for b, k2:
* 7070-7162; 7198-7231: 1.03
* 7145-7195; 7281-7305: 1.13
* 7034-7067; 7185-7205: 0.89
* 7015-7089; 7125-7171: 0.86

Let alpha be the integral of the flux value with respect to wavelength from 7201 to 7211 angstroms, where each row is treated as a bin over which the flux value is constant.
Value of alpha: 66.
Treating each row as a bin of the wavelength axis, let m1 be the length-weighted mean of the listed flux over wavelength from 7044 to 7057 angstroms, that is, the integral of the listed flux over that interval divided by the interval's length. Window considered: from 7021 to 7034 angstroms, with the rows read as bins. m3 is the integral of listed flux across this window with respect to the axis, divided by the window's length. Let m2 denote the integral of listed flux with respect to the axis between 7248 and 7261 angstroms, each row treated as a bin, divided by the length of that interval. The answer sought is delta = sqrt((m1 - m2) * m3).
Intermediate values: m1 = 7.87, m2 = 7.31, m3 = 7.43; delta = 2.0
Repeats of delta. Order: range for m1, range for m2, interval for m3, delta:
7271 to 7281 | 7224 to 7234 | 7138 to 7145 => 1.9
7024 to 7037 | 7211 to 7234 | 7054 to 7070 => 1.6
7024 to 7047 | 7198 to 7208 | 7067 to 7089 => 2.8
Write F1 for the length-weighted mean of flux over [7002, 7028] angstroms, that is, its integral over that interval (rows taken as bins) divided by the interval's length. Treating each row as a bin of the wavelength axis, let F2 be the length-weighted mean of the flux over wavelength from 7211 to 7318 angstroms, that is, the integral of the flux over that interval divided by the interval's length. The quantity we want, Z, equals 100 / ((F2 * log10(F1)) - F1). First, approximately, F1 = 7.4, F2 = 7.48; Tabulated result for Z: -112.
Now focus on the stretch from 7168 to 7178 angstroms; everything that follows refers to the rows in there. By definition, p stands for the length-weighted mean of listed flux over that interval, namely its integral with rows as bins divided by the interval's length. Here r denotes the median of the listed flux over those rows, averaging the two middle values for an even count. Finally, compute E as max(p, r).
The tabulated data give 7.0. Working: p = 7.0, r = 7.0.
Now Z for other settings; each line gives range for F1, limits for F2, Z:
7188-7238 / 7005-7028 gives -135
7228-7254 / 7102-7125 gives -80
